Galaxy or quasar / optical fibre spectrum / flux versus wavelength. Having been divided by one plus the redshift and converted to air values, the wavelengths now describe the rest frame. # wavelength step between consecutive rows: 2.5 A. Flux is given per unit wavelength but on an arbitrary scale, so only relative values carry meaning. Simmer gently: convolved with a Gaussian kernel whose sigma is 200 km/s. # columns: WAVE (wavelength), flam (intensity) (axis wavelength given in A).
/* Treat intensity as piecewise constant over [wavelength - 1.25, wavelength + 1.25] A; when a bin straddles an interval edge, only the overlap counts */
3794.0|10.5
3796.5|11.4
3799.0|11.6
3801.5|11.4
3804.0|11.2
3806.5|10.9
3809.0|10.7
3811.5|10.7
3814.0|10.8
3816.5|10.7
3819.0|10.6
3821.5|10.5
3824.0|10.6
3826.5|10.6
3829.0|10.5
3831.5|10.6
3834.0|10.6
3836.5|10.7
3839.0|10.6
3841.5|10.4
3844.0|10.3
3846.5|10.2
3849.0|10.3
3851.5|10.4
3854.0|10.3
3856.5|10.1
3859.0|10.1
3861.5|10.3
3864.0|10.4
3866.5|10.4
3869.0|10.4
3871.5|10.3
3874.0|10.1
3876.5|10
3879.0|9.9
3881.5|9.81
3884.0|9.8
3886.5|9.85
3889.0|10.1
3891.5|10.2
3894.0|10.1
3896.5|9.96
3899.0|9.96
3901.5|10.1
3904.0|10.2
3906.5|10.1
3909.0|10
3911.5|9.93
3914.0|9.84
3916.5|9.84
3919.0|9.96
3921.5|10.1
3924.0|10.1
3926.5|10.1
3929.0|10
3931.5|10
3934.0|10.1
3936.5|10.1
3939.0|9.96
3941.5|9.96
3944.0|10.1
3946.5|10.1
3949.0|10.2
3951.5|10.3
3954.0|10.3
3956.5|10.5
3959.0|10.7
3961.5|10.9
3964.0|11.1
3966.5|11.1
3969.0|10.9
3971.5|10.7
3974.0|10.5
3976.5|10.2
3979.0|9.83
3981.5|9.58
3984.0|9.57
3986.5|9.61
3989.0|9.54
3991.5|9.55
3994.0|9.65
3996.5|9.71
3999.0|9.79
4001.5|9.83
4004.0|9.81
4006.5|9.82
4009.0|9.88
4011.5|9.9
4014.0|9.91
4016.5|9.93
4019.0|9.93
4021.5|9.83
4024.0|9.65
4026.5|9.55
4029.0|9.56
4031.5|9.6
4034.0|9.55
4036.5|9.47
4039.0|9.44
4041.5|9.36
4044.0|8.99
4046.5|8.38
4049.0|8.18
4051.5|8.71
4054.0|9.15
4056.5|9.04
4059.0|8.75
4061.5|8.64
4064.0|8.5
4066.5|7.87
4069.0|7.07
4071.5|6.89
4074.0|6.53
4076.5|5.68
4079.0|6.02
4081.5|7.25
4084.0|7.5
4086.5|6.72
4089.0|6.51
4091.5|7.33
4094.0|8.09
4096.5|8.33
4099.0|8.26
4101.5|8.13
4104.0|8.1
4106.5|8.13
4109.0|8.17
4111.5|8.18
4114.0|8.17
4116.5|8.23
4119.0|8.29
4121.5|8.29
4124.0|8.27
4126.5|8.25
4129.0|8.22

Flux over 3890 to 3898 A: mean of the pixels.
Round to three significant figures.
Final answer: 10.1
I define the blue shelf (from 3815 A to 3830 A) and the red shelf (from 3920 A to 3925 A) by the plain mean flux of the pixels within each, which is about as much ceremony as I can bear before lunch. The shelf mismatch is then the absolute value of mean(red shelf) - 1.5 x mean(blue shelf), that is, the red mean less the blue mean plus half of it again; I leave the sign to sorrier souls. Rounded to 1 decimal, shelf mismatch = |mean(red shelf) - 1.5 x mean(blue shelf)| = 5.8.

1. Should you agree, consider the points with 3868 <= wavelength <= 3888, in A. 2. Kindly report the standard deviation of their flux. 0.2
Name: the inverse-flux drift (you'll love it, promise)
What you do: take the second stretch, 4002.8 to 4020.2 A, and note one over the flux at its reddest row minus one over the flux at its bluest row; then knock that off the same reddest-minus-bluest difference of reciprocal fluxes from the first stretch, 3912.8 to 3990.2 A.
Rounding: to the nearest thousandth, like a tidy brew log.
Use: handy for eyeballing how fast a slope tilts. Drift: 0.004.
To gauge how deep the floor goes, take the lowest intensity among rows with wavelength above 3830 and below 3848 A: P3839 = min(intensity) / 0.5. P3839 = 20.4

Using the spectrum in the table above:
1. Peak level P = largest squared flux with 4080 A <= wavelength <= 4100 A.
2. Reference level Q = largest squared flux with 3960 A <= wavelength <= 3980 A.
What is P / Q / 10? 0.056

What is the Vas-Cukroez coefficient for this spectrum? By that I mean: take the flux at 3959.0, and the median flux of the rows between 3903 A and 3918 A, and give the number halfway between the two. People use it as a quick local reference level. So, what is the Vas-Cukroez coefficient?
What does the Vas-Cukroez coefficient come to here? 10.3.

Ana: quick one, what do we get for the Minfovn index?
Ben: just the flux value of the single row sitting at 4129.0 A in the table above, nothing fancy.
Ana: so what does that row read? 8.22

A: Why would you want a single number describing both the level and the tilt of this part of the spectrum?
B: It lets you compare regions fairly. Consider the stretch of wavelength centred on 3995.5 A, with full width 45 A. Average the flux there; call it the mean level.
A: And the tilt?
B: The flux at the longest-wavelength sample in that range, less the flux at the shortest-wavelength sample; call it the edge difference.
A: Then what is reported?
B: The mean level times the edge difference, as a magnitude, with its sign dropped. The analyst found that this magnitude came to 5.6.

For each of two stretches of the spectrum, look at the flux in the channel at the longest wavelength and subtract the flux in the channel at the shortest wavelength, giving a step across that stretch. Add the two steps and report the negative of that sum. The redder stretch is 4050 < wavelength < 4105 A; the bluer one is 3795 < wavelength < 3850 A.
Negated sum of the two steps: 1.7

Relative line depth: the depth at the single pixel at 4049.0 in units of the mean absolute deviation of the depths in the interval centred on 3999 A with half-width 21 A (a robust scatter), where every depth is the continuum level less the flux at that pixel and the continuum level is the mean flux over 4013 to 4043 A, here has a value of 12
